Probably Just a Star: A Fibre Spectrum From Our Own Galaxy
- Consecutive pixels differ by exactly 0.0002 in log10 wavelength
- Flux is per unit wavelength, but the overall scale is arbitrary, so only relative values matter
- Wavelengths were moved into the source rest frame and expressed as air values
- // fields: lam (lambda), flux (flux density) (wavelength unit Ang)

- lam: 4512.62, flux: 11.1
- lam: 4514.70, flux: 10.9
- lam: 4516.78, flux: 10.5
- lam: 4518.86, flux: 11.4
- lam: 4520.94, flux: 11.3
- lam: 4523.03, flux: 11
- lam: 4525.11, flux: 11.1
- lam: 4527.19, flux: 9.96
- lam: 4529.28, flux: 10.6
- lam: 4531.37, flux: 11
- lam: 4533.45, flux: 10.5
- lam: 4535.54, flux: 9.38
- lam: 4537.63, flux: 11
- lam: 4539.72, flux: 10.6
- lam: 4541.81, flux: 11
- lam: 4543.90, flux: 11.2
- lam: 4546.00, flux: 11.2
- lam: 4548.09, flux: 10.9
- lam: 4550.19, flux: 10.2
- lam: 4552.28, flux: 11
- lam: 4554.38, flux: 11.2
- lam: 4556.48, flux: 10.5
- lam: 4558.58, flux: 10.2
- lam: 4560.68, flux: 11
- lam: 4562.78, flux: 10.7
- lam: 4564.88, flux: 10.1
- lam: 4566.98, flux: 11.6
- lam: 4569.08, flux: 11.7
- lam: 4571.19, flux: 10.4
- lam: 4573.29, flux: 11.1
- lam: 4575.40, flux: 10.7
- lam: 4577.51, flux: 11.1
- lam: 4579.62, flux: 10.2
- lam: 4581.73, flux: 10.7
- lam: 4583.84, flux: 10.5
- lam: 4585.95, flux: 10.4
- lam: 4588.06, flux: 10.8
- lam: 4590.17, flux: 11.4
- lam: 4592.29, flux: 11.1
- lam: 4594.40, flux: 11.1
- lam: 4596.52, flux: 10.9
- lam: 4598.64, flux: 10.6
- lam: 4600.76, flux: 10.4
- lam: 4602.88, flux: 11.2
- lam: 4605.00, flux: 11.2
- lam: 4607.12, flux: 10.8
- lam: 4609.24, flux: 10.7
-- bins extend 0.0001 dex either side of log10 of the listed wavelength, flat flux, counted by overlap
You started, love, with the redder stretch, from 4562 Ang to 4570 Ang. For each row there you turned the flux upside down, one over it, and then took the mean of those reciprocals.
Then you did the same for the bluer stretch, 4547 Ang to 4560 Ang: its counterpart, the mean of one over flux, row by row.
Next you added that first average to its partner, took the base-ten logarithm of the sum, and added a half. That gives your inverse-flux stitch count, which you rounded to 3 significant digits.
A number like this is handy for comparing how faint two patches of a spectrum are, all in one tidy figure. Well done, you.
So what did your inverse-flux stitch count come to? -0.233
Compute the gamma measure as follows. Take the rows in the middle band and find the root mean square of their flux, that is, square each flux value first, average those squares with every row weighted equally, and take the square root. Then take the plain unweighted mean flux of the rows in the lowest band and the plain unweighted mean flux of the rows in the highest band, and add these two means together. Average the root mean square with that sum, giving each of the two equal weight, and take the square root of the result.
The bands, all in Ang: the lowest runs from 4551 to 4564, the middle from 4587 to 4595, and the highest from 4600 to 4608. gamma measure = 4.048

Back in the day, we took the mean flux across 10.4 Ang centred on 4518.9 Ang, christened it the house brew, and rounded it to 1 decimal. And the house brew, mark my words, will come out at 11.0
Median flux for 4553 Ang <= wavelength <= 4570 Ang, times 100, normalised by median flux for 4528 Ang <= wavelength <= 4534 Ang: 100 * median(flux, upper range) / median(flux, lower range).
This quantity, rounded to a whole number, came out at 102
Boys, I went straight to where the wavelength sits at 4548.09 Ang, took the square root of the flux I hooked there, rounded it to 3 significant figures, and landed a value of 3.30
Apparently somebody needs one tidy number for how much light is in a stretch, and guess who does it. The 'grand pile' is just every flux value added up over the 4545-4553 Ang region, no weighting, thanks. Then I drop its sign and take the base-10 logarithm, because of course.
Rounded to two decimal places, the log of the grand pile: 1.64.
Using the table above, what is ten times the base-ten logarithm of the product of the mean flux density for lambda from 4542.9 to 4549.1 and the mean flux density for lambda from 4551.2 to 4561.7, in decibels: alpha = 20.8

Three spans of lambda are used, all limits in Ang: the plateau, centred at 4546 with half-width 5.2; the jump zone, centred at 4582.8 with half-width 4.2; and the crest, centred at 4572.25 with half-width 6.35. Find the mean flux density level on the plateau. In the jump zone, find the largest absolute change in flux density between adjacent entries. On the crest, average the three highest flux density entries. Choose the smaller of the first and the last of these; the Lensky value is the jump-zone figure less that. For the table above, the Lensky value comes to -10.4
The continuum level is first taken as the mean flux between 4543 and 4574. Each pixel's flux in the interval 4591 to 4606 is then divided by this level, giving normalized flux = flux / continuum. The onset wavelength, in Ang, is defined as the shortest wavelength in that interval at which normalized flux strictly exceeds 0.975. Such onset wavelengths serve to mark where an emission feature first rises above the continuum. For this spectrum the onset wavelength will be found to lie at 4592.29 Ang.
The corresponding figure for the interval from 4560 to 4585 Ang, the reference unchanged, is 4560.68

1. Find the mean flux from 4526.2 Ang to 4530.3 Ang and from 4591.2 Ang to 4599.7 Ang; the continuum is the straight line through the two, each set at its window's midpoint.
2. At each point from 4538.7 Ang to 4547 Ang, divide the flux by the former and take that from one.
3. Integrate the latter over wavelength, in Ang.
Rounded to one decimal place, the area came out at -0.5 Ang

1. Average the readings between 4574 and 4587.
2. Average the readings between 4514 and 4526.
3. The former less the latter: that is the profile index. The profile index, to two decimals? -0.43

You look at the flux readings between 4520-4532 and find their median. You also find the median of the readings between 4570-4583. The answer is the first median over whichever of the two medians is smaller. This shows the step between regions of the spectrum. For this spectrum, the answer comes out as 1.03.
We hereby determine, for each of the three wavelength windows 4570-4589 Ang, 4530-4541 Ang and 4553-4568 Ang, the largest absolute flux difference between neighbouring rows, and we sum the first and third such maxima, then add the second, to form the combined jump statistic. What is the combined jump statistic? 4.02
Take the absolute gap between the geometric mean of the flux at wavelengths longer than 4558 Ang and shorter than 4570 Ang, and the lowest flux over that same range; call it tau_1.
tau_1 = 0.77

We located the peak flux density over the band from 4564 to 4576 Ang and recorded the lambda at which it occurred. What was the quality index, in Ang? 4569.08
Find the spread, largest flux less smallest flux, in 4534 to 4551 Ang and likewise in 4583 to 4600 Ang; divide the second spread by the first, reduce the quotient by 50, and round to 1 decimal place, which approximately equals -49.5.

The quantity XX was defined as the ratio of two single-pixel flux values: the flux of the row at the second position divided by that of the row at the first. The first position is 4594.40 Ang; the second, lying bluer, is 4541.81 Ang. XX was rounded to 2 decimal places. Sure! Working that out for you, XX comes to 0.99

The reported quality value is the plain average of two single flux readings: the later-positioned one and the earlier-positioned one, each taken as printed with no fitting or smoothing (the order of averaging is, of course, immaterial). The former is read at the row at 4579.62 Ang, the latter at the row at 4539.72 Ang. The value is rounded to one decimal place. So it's 10.4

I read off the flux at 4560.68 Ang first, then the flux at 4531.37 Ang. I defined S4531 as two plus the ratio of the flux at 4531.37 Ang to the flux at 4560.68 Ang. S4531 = 3.00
